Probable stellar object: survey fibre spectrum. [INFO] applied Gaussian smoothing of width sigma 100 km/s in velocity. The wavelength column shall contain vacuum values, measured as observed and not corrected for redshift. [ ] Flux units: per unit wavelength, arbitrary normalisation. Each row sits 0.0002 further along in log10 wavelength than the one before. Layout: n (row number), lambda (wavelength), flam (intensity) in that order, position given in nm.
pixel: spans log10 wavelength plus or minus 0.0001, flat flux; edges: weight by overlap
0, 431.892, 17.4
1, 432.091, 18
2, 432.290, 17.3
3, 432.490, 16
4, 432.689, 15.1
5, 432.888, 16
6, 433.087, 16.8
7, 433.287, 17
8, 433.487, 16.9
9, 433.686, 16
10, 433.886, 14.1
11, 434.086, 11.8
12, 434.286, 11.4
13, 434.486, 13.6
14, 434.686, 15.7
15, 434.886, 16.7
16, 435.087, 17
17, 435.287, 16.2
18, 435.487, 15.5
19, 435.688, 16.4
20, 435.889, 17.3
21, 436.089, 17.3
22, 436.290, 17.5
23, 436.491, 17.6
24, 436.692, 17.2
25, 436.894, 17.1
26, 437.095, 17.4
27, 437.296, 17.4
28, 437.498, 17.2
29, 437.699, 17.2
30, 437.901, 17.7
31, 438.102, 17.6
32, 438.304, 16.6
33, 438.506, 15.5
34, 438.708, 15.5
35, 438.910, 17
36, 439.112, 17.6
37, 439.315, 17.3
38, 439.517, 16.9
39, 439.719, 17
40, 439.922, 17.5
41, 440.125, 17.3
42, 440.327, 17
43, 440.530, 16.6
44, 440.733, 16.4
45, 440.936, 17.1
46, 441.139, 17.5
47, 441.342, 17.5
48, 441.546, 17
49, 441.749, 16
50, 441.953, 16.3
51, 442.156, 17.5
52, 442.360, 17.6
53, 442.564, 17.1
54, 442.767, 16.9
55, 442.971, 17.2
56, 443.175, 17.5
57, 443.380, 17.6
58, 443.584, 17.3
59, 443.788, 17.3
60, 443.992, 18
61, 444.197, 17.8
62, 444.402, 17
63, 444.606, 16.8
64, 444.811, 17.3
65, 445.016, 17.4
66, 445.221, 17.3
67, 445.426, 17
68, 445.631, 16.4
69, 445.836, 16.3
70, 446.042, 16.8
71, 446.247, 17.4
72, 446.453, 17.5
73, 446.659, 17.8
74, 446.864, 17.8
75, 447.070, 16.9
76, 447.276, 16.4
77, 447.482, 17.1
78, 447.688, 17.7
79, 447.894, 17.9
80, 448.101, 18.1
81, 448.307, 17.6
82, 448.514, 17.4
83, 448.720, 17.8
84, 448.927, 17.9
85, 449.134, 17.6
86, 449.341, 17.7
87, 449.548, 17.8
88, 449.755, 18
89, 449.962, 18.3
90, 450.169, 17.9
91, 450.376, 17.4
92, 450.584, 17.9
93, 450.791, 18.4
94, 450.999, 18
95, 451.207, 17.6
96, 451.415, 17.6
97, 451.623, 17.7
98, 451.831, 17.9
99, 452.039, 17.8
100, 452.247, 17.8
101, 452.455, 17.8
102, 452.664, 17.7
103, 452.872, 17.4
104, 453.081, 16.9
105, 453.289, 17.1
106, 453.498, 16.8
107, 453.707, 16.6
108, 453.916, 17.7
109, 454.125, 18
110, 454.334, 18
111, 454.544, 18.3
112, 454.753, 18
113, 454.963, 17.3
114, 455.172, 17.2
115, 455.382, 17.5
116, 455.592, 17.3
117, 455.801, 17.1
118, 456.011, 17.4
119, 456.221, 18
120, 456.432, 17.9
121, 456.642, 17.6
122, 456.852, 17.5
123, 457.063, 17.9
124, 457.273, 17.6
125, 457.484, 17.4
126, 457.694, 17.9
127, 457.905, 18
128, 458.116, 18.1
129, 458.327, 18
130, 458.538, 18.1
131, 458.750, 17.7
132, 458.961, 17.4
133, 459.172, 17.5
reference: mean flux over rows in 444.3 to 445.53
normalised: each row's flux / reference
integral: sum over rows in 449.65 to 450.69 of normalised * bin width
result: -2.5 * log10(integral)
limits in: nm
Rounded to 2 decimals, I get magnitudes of -0.09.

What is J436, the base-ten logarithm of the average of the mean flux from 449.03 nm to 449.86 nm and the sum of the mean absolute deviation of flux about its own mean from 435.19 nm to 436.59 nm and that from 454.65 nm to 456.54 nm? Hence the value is 0.972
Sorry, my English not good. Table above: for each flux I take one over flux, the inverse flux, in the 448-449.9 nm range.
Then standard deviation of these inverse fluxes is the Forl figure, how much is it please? 0.0007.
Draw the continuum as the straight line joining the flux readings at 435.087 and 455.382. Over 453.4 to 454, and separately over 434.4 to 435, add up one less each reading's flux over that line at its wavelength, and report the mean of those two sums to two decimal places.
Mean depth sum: 0.18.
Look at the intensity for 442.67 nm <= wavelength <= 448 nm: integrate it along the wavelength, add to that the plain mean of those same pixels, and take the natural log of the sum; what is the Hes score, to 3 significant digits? 4.69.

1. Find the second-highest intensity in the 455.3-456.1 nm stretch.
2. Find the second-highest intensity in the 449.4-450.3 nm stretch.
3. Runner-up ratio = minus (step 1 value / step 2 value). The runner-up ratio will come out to -0.97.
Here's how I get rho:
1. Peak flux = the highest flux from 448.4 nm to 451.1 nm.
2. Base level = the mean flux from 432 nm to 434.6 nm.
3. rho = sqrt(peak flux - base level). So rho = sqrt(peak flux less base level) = 1.74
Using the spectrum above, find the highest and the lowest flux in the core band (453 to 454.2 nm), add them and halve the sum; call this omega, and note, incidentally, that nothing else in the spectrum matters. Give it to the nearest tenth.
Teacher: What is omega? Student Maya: 17.3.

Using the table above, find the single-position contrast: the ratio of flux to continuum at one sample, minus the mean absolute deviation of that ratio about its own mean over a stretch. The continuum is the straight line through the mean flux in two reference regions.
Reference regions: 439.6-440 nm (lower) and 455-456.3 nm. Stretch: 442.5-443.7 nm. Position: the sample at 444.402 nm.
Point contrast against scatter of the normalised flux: 0.97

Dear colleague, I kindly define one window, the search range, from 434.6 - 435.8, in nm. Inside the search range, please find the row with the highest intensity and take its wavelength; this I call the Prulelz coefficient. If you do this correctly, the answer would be 435.087 nm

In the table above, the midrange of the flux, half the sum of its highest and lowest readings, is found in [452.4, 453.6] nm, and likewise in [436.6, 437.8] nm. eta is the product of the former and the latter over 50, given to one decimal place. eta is 6.0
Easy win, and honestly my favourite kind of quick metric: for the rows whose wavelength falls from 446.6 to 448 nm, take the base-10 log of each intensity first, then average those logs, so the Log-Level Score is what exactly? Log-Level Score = 1.24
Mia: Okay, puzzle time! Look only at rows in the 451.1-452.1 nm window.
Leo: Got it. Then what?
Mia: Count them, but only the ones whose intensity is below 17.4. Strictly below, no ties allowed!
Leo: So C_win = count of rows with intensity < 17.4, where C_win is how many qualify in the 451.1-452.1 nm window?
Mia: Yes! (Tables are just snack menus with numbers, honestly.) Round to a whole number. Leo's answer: 0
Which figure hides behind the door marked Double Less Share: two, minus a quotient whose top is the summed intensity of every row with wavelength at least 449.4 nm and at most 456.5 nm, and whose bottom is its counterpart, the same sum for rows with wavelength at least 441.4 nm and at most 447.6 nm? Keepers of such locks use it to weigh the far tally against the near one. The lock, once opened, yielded 0.8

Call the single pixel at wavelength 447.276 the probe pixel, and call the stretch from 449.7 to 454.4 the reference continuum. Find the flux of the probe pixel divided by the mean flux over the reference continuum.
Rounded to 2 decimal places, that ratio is 0.93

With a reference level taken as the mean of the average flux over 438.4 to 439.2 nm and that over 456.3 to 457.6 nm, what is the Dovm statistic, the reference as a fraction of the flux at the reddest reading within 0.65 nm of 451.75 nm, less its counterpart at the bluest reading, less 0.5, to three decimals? -0.511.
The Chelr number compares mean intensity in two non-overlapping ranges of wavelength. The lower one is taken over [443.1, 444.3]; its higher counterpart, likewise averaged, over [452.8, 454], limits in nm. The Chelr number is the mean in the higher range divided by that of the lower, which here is 0.97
